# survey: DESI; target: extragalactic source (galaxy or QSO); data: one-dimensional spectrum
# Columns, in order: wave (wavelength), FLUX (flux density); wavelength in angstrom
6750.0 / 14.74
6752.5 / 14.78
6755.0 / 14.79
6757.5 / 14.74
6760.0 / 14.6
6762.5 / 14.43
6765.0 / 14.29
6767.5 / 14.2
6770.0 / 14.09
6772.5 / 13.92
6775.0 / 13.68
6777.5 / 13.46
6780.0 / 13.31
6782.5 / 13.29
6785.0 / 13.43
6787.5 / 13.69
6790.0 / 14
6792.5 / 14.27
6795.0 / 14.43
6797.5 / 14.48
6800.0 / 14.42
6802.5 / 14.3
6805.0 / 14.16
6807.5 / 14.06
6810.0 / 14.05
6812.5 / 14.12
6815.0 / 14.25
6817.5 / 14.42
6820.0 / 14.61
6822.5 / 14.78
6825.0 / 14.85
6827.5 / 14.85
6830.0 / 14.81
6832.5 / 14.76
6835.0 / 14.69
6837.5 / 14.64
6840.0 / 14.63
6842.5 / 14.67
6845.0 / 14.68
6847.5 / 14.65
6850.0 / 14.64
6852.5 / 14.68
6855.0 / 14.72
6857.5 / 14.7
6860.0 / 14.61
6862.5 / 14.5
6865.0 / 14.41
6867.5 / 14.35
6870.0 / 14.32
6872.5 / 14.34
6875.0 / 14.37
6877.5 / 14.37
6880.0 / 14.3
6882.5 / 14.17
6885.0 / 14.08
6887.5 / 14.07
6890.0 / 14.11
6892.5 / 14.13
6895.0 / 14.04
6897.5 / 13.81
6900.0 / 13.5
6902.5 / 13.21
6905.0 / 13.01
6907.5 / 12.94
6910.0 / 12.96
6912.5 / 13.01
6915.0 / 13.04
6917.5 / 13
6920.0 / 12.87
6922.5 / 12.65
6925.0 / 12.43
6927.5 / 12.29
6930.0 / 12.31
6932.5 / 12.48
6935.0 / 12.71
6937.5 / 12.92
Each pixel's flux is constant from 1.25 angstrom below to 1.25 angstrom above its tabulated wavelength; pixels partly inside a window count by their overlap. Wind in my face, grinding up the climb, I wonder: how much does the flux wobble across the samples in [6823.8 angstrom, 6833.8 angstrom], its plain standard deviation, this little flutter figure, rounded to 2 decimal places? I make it 0.04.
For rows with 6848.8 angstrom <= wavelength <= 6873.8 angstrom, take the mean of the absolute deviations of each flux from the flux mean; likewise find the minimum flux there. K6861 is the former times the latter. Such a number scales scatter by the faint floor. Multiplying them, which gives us 2.0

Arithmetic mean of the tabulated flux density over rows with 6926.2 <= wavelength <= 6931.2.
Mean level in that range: 12.3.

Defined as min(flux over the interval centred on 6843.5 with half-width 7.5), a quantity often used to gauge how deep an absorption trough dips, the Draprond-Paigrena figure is 14.63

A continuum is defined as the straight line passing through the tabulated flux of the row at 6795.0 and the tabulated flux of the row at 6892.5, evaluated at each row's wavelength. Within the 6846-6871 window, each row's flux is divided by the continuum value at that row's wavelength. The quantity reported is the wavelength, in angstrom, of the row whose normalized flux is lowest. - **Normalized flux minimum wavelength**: 6870.0 angstrom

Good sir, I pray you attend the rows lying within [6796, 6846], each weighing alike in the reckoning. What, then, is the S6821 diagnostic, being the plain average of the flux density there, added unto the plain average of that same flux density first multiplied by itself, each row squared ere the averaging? 225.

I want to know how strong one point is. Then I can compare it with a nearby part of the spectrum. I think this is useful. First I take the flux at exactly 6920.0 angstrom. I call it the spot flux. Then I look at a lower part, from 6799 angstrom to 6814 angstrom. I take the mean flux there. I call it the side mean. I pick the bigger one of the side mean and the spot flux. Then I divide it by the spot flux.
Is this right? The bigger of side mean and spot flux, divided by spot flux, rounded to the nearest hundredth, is 1.10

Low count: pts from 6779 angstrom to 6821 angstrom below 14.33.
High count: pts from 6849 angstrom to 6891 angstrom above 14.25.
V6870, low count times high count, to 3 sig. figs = 156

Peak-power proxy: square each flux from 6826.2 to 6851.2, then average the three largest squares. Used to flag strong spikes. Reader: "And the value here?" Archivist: 219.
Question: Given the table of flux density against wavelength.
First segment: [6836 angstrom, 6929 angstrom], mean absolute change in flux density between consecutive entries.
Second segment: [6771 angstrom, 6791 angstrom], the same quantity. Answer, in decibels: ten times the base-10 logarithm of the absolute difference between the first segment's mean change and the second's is -9.7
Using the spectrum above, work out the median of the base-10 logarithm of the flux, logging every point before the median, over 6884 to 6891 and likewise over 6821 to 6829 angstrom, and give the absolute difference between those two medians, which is 0.023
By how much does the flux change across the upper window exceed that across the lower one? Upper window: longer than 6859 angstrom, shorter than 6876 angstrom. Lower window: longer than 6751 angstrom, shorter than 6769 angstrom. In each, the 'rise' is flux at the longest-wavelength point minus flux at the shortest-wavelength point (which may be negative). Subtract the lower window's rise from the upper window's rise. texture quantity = 0.3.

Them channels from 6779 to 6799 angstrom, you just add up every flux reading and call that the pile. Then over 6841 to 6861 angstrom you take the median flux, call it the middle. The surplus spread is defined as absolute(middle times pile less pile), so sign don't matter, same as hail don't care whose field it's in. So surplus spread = 1517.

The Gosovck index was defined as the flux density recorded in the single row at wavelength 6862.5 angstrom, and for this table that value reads 14.5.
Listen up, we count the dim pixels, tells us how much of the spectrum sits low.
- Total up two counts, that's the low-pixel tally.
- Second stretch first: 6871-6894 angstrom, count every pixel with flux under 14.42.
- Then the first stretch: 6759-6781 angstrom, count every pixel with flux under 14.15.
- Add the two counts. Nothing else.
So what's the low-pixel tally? 14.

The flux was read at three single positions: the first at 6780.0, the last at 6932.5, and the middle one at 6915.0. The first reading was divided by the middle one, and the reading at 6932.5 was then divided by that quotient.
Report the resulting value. 12.2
